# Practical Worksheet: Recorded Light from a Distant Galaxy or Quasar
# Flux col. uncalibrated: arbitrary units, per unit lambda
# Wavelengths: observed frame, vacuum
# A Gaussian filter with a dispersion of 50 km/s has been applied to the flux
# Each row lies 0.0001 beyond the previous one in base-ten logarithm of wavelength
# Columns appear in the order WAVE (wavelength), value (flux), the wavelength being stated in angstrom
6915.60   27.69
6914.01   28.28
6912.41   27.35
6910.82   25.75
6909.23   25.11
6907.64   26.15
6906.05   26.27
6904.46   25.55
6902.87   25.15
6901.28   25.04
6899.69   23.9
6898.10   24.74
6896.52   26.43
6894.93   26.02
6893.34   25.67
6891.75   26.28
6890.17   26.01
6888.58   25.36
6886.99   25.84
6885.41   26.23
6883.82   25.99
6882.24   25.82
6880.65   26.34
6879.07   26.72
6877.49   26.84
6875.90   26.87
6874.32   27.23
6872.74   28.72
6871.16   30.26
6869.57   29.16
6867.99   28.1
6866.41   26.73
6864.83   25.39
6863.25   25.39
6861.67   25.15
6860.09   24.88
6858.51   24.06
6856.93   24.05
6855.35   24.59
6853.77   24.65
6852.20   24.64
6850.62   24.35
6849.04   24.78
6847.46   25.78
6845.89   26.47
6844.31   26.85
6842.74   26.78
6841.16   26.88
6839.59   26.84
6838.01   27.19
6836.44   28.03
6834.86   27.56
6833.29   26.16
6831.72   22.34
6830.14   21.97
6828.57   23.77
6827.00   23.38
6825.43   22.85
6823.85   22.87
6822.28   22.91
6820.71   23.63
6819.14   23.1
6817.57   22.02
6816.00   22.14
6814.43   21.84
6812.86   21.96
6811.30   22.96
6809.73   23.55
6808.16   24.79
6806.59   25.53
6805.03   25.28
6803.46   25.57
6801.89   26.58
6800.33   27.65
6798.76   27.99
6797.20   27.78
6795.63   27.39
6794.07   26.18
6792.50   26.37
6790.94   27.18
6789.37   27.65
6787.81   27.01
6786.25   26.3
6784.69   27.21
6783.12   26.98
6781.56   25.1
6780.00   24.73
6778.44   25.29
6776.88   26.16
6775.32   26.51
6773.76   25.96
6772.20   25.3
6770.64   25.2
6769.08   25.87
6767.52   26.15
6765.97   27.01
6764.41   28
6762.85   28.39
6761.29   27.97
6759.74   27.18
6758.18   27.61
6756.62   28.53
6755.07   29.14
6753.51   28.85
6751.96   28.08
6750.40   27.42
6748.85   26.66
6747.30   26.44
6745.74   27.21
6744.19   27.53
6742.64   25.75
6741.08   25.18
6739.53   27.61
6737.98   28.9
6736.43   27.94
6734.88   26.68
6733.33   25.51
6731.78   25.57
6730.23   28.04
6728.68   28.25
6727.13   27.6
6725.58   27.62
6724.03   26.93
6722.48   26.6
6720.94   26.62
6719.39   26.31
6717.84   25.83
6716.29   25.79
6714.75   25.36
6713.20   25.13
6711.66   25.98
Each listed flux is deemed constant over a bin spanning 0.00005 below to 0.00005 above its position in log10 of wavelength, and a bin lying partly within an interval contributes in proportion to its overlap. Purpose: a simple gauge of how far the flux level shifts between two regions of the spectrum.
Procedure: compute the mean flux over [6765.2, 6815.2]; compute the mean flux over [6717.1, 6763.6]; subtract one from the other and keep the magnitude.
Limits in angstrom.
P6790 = 1.4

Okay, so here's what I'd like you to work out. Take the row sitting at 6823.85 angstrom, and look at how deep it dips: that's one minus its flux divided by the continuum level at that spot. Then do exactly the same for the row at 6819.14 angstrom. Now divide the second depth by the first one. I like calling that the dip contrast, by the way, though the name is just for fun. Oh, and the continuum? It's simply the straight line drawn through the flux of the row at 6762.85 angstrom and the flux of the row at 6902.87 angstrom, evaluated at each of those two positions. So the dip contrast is 1.0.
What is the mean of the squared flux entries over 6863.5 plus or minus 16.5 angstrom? 685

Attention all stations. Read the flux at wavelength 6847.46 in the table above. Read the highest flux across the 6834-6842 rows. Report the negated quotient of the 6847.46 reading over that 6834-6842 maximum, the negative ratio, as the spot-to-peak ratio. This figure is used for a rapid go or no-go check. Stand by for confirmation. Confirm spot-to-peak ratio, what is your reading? -0.92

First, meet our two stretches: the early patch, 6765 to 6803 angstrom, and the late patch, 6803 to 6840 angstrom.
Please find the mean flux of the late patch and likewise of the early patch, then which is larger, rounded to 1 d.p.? 26.5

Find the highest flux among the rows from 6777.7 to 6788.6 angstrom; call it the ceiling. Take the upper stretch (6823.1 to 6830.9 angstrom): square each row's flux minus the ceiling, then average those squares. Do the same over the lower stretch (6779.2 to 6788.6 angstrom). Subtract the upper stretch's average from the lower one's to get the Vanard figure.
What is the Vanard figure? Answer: -16.4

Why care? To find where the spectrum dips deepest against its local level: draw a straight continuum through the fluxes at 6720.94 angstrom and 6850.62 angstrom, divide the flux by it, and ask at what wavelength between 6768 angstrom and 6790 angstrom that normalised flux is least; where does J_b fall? 6780.00 angstrom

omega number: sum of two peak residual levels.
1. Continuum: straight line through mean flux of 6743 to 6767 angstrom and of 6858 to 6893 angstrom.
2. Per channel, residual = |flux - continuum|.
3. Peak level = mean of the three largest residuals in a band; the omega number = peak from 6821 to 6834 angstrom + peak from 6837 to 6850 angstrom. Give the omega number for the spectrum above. 5.7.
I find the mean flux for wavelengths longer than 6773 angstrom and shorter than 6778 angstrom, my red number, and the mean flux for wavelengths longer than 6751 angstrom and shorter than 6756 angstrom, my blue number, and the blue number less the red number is 2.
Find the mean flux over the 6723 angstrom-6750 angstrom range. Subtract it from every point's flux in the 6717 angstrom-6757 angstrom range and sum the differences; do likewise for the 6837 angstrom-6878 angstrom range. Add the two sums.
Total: -16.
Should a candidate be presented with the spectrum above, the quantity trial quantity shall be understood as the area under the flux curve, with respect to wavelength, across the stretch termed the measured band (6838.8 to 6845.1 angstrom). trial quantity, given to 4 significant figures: 169.1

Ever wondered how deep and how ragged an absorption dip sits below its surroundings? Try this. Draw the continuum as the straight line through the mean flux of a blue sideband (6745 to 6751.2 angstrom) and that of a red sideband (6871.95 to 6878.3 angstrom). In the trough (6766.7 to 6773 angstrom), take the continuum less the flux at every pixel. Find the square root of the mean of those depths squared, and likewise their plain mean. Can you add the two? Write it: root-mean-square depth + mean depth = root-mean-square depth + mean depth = 2.8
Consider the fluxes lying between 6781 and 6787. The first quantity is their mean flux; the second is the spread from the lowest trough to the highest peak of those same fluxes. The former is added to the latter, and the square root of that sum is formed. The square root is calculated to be 5.34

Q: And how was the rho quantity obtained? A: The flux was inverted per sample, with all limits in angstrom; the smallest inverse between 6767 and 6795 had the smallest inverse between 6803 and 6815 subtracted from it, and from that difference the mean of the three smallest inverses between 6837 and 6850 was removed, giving -0.0400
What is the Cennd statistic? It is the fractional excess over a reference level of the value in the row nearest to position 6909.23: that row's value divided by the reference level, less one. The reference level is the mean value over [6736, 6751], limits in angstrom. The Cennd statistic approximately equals -0.072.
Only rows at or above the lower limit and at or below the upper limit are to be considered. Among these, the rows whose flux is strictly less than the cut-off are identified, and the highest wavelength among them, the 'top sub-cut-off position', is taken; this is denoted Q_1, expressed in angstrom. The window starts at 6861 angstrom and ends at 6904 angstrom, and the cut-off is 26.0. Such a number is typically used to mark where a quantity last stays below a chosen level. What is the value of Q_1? 6902.87 angstrom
